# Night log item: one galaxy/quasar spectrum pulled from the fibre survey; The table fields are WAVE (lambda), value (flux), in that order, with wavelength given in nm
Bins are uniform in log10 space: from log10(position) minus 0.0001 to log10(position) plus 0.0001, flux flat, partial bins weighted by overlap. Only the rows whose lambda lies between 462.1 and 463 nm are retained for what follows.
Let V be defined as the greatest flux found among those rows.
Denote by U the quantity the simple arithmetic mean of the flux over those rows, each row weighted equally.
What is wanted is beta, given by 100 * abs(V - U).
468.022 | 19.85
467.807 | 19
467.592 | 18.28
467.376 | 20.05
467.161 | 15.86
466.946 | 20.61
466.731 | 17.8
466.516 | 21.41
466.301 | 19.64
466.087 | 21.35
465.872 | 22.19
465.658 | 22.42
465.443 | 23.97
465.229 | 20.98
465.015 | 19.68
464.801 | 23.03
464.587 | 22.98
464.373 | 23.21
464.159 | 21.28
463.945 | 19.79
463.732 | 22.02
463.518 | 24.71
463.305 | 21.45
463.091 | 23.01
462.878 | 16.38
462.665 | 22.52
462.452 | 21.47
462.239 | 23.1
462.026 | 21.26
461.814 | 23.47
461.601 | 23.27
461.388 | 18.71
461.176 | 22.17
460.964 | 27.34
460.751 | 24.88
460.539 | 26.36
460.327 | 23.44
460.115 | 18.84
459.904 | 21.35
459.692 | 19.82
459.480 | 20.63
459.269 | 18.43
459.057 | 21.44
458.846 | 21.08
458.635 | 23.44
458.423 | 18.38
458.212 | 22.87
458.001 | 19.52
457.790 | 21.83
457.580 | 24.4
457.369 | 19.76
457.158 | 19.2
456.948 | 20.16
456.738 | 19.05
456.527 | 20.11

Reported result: 223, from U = 20.9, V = 23.1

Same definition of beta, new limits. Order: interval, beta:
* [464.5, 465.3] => 136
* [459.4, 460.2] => 119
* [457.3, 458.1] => 302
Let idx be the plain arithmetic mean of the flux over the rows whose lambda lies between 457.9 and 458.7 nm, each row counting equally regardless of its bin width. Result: 21.1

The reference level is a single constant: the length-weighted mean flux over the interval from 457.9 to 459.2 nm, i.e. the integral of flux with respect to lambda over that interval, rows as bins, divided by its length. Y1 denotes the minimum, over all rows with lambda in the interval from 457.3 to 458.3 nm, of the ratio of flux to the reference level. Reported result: 0.93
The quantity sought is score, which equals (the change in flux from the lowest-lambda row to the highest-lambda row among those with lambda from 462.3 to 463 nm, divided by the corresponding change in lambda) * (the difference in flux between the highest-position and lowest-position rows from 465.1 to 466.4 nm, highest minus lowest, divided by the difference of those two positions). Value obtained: 15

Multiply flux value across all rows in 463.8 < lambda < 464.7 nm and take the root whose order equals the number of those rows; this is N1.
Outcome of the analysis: 21.8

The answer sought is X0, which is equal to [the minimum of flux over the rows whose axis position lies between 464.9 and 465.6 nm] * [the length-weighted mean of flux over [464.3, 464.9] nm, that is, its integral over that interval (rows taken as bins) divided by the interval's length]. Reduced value 454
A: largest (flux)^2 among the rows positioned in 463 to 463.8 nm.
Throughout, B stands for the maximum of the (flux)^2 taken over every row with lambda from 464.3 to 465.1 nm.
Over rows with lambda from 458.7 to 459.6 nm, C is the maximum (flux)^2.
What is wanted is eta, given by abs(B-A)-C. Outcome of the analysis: -388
